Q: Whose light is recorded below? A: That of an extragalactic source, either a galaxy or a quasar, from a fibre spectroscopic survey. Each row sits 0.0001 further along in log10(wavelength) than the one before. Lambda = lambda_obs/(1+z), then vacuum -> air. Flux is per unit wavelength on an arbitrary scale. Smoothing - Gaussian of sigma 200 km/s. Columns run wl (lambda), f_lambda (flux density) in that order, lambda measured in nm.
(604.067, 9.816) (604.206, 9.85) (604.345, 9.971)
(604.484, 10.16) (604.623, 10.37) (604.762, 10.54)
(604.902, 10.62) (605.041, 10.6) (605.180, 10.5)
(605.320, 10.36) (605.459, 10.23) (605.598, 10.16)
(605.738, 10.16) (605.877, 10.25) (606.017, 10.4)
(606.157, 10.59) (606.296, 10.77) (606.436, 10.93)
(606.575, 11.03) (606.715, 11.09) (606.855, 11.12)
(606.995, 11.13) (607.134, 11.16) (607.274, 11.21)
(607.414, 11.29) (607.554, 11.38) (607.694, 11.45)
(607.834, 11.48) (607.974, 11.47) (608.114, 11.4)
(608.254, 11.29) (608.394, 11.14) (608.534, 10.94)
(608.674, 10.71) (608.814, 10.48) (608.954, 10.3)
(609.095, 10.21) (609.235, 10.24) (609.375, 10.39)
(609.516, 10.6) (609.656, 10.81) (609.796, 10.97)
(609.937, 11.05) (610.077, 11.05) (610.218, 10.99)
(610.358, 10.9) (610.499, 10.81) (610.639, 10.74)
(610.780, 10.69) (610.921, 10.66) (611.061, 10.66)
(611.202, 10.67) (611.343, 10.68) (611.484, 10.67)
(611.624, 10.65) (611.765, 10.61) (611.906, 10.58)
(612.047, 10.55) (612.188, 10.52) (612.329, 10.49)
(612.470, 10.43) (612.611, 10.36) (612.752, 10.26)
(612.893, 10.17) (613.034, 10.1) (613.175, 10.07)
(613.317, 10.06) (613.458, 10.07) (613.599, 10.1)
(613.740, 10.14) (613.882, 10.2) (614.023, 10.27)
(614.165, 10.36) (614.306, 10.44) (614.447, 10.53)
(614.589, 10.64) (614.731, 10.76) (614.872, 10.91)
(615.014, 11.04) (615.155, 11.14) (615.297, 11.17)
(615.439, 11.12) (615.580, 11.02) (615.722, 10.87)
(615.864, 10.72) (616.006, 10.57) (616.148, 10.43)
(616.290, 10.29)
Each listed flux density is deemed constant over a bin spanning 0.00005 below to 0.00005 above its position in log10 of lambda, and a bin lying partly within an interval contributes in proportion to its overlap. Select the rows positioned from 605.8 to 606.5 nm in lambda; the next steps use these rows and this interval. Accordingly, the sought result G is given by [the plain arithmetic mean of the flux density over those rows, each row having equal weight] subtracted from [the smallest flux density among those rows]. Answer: -0.34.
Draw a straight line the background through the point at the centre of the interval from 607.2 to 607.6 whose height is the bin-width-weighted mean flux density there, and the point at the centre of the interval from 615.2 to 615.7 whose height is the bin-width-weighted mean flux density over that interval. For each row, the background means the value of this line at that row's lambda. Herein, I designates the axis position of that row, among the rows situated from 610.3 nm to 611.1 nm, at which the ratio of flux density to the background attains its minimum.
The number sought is 610.921 nm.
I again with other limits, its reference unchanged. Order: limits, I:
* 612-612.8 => 612.752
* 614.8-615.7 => 614.872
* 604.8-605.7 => 605.598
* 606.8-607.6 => 606.855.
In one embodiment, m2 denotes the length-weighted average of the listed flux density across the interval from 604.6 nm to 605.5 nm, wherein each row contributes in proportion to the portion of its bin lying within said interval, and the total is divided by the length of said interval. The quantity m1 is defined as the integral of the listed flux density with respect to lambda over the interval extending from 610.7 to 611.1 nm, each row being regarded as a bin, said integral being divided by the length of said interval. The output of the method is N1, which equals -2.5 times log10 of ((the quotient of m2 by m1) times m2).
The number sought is -2.53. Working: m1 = 10.7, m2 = 10.5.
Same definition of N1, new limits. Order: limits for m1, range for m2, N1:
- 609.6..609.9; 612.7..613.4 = -2.43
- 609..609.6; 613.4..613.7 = -2.49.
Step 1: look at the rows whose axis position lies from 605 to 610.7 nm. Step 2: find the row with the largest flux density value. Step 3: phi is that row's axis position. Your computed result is 607.834 nm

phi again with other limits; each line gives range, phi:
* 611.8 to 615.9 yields 615.297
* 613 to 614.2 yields 614.165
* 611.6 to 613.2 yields 611.624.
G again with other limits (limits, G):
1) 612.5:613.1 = -0.12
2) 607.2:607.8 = -0.12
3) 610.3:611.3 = -0.07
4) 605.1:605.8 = -0.12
